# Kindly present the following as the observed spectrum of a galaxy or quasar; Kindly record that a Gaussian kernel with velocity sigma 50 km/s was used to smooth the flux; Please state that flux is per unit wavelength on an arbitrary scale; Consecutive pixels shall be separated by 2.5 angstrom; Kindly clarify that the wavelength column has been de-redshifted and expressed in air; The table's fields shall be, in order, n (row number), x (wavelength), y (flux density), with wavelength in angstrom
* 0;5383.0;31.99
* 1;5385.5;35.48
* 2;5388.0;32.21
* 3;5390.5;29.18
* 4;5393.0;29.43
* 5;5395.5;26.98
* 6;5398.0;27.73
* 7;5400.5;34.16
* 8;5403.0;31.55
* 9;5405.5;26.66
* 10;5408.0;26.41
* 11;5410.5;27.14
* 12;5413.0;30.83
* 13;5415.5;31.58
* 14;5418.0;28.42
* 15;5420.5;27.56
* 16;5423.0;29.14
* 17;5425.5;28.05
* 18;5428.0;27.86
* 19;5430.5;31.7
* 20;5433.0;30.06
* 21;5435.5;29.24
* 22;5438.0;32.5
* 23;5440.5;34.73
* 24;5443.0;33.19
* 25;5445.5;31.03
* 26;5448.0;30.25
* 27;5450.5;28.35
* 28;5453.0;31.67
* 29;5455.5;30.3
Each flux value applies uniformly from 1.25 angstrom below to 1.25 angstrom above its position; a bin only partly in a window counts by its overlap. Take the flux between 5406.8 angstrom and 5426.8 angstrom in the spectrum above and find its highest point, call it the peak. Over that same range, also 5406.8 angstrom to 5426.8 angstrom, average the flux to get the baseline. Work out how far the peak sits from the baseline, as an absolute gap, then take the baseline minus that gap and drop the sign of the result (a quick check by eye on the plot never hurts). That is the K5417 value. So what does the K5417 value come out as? 26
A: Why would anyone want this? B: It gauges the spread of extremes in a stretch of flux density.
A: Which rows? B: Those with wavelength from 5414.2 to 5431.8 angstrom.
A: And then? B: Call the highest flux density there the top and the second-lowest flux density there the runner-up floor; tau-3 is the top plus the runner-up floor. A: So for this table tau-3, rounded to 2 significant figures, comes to 60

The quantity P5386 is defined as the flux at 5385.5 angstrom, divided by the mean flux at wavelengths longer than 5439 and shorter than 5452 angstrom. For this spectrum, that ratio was 1.13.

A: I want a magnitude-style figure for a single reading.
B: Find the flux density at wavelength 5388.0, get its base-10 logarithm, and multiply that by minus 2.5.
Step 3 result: -3.77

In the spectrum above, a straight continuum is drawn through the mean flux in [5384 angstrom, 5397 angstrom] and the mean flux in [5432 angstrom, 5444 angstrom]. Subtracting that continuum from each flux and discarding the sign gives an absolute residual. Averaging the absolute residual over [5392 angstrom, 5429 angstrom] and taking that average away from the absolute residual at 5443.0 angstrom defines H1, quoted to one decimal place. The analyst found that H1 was -1.7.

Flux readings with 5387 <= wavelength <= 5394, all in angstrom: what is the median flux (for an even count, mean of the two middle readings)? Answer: 29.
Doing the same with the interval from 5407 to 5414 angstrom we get 27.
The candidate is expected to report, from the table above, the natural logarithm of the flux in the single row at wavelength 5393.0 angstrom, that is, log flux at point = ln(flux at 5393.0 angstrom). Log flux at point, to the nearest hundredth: 3.38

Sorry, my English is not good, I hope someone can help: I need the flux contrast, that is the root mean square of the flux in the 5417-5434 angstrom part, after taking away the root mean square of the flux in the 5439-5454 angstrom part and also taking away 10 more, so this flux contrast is -12.6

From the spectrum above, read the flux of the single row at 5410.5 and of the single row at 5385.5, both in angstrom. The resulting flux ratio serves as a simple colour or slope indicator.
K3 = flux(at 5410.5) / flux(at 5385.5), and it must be 0.76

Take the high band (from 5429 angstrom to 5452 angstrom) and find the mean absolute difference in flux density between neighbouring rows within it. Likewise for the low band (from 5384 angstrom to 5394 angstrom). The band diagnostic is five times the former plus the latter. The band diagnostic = 11.1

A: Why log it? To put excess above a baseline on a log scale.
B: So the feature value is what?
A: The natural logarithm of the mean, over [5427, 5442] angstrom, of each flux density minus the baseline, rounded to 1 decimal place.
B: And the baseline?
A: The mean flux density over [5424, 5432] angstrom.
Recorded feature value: 0.6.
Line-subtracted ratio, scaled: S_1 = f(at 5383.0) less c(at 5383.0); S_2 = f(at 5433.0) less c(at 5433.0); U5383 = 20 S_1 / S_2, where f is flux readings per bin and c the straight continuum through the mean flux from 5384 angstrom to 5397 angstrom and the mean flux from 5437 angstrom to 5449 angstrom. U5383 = -16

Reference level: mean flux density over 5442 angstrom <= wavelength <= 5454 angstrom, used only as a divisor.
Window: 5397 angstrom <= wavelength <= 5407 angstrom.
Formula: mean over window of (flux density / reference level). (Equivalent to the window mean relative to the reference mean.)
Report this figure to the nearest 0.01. 0.97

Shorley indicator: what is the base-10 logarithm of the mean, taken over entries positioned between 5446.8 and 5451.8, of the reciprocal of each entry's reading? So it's -1.47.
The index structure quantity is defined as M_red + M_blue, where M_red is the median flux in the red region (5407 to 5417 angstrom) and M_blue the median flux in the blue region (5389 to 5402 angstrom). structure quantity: 58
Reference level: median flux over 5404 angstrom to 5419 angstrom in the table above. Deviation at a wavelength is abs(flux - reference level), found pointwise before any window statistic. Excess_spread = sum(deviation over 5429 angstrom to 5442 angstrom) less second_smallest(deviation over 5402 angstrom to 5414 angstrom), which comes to 18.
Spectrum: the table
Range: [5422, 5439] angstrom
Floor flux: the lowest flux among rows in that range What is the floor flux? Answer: 27.86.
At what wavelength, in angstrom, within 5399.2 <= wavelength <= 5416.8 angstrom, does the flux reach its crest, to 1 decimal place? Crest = 5400.5 angstrom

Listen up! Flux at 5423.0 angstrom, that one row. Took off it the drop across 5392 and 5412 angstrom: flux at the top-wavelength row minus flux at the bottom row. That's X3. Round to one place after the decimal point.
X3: 31.4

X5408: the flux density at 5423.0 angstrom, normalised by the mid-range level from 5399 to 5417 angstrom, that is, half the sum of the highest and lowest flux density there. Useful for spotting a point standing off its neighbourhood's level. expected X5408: 0.96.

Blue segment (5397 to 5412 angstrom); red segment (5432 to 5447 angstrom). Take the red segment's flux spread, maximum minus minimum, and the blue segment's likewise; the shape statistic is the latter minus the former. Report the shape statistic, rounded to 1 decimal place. 2.3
